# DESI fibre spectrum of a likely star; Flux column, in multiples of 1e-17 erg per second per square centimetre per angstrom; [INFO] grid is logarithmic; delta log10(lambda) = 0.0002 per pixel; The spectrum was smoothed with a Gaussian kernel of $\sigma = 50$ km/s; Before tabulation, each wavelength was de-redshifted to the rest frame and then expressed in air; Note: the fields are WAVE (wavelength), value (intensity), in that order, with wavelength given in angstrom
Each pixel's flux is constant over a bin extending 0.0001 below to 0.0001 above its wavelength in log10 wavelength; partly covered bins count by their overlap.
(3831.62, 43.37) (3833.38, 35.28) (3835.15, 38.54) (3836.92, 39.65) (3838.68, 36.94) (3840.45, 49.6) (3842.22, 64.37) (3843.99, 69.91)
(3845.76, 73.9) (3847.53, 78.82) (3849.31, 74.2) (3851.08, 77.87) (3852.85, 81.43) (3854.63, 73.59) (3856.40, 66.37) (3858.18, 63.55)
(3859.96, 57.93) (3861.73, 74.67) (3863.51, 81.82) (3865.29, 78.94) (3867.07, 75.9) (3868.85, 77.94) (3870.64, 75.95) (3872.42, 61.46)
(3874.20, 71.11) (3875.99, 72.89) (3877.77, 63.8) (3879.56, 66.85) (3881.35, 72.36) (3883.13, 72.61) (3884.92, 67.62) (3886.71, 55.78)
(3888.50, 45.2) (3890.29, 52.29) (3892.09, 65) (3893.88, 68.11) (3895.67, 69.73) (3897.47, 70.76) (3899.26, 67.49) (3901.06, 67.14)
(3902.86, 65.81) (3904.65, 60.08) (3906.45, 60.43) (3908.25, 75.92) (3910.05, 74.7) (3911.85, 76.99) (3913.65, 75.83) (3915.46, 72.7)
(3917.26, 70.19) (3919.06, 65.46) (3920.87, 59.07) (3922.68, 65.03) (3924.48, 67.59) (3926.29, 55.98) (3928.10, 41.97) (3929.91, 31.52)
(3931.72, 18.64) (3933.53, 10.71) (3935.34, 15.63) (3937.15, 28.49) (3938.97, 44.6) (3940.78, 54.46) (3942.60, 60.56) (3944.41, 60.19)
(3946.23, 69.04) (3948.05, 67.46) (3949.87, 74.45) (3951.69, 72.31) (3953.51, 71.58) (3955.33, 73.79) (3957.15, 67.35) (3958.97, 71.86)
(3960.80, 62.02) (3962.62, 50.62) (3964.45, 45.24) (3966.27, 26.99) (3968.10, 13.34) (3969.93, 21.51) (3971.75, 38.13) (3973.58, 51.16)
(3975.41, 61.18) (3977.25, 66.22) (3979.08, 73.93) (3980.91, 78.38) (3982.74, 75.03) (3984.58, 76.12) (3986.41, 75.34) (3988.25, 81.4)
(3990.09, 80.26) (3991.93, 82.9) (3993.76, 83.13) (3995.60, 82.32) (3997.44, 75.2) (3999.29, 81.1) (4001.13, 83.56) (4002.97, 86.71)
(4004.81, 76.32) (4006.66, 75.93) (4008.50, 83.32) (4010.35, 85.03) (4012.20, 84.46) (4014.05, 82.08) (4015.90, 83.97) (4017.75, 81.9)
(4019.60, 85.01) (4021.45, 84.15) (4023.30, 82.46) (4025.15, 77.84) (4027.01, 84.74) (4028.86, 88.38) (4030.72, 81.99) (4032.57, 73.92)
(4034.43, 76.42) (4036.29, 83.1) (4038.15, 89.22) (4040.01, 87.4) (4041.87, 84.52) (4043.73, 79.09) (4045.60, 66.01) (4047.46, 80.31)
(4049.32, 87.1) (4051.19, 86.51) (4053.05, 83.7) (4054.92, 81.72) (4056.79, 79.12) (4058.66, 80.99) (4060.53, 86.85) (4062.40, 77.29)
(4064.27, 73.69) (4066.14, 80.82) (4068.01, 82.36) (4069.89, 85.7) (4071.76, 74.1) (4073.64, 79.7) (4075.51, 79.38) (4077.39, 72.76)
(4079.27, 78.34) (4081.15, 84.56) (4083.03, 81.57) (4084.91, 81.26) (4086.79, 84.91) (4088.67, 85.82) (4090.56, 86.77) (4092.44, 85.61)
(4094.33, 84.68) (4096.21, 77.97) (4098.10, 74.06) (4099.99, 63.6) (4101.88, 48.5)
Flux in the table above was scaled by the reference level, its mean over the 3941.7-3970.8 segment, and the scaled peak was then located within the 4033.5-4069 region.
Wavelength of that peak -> 4038.15 angstrom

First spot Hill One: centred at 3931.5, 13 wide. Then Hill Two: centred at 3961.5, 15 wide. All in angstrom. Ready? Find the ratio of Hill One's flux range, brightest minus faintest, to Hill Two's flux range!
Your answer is 0.7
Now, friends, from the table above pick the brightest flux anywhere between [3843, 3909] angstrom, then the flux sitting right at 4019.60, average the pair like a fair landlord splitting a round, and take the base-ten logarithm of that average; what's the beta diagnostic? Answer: 1.92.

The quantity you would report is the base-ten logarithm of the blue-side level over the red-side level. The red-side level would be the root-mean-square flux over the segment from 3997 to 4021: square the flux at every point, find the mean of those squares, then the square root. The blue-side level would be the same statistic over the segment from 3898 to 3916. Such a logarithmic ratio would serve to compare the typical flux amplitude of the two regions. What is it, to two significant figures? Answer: -0.069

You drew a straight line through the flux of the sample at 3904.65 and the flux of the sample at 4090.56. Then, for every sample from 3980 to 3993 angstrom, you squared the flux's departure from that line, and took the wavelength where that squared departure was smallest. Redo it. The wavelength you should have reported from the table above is 3986.41 angstrom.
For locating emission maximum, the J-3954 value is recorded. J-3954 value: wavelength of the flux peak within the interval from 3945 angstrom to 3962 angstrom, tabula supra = 3949.87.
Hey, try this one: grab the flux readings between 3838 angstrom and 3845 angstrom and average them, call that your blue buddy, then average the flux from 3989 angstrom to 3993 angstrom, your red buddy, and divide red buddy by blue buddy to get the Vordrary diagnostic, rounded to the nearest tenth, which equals 1.5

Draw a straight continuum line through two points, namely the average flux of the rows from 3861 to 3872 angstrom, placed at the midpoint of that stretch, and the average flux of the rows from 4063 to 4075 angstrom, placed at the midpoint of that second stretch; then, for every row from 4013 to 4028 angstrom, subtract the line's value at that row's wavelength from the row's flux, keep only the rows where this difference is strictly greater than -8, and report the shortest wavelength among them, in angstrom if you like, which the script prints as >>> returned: 4014.05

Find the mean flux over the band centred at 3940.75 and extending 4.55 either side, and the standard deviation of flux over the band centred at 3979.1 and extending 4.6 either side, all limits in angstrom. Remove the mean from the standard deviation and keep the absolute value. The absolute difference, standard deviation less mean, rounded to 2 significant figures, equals 43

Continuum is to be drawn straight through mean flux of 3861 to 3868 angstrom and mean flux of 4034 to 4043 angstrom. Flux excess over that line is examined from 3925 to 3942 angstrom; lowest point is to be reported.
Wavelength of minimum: 3933.53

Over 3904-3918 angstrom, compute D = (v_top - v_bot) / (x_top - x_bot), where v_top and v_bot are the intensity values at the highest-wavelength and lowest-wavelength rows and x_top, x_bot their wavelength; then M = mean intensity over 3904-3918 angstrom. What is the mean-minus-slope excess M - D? 70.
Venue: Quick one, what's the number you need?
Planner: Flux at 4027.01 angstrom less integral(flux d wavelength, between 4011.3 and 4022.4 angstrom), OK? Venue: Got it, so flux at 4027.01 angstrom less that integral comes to -843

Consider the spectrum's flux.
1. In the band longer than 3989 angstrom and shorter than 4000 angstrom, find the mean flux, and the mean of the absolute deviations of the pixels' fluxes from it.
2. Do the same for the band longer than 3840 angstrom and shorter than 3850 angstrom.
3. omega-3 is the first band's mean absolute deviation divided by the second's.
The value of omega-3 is 0.3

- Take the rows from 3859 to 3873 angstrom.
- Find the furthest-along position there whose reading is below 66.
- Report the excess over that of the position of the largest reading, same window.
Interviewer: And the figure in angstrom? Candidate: -8.9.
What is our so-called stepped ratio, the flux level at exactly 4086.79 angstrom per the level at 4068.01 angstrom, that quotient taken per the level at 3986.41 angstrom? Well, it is 0.014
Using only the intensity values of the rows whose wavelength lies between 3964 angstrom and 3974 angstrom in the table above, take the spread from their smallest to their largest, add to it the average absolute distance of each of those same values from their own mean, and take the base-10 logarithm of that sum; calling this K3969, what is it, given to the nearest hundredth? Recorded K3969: 1.70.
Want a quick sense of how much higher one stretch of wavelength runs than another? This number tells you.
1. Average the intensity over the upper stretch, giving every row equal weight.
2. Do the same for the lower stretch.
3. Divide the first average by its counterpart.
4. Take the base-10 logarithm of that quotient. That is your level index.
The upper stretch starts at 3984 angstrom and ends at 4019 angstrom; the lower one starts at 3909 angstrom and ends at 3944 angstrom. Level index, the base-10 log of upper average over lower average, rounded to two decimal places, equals 0.19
